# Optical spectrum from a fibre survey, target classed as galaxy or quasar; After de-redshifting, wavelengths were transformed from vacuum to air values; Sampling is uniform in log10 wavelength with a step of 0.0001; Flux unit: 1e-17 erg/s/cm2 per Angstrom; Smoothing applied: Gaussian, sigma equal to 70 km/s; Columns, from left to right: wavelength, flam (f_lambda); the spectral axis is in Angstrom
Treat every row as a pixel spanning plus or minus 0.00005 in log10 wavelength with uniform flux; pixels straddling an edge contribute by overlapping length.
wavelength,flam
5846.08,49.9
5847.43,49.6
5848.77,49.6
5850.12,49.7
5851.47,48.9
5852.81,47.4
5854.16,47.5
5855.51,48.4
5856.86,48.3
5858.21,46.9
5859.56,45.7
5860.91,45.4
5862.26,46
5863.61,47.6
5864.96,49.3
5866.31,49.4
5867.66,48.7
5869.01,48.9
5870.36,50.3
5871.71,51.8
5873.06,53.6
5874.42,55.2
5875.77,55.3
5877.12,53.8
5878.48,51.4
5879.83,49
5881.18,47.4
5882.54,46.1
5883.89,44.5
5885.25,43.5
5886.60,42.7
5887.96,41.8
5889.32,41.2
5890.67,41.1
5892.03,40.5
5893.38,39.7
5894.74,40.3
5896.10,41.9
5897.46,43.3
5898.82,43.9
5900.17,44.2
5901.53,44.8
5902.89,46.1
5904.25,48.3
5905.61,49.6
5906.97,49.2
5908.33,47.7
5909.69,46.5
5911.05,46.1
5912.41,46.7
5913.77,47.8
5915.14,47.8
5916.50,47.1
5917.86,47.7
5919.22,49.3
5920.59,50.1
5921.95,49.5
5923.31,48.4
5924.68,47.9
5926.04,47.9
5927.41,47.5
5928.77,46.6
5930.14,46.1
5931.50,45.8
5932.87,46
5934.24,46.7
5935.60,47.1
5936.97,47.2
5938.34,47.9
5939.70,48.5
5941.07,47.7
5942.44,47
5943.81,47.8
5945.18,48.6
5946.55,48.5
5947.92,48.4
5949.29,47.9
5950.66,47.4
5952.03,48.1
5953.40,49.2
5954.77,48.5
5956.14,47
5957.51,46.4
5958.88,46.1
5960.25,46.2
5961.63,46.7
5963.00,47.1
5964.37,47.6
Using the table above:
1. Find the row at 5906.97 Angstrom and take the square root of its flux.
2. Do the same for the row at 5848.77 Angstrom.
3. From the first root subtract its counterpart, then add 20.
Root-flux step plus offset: 19.97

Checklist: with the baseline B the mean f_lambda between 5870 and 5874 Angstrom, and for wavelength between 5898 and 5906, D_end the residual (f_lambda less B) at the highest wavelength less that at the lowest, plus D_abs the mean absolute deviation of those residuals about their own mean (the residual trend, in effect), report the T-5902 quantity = 8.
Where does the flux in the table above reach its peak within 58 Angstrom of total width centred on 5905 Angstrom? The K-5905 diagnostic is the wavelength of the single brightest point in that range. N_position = 5877.12 Angstrom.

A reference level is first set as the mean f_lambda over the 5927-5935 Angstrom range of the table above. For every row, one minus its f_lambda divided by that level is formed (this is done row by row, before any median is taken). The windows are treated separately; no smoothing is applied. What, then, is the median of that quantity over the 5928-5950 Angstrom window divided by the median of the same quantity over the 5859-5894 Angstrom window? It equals 1.0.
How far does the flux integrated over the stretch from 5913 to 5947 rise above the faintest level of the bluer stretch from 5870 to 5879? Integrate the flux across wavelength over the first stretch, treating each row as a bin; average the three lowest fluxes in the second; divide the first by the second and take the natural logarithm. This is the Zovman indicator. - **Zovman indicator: 3.46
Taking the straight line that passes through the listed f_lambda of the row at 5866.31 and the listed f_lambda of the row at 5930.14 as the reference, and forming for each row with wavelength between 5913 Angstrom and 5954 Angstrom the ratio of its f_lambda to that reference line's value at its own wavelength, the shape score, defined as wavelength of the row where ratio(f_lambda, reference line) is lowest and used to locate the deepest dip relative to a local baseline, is 5931.50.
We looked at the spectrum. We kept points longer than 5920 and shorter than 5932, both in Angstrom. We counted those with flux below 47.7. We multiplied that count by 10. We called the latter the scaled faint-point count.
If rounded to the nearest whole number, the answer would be 40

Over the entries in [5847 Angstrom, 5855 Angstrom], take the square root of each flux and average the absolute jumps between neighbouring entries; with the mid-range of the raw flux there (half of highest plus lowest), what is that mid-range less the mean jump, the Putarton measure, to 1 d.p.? 48.5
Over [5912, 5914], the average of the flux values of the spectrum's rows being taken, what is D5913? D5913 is 47.2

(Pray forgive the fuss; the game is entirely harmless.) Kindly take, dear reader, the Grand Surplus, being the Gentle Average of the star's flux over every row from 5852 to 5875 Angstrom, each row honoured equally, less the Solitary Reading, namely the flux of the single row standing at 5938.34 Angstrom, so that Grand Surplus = 1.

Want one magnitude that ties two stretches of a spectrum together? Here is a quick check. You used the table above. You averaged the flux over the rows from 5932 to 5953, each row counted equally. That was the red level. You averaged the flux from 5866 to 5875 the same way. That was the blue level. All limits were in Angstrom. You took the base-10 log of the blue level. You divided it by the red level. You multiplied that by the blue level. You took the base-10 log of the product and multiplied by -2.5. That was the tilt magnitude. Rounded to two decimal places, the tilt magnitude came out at -0.66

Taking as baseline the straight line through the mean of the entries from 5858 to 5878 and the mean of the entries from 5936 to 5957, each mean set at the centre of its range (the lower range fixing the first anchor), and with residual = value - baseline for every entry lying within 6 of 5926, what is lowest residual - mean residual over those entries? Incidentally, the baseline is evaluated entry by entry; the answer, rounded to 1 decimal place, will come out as -1.8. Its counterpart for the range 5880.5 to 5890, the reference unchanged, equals -2.6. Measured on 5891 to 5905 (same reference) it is -3.7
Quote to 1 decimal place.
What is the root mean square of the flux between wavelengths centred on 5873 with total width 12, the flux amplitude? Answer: 52.2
